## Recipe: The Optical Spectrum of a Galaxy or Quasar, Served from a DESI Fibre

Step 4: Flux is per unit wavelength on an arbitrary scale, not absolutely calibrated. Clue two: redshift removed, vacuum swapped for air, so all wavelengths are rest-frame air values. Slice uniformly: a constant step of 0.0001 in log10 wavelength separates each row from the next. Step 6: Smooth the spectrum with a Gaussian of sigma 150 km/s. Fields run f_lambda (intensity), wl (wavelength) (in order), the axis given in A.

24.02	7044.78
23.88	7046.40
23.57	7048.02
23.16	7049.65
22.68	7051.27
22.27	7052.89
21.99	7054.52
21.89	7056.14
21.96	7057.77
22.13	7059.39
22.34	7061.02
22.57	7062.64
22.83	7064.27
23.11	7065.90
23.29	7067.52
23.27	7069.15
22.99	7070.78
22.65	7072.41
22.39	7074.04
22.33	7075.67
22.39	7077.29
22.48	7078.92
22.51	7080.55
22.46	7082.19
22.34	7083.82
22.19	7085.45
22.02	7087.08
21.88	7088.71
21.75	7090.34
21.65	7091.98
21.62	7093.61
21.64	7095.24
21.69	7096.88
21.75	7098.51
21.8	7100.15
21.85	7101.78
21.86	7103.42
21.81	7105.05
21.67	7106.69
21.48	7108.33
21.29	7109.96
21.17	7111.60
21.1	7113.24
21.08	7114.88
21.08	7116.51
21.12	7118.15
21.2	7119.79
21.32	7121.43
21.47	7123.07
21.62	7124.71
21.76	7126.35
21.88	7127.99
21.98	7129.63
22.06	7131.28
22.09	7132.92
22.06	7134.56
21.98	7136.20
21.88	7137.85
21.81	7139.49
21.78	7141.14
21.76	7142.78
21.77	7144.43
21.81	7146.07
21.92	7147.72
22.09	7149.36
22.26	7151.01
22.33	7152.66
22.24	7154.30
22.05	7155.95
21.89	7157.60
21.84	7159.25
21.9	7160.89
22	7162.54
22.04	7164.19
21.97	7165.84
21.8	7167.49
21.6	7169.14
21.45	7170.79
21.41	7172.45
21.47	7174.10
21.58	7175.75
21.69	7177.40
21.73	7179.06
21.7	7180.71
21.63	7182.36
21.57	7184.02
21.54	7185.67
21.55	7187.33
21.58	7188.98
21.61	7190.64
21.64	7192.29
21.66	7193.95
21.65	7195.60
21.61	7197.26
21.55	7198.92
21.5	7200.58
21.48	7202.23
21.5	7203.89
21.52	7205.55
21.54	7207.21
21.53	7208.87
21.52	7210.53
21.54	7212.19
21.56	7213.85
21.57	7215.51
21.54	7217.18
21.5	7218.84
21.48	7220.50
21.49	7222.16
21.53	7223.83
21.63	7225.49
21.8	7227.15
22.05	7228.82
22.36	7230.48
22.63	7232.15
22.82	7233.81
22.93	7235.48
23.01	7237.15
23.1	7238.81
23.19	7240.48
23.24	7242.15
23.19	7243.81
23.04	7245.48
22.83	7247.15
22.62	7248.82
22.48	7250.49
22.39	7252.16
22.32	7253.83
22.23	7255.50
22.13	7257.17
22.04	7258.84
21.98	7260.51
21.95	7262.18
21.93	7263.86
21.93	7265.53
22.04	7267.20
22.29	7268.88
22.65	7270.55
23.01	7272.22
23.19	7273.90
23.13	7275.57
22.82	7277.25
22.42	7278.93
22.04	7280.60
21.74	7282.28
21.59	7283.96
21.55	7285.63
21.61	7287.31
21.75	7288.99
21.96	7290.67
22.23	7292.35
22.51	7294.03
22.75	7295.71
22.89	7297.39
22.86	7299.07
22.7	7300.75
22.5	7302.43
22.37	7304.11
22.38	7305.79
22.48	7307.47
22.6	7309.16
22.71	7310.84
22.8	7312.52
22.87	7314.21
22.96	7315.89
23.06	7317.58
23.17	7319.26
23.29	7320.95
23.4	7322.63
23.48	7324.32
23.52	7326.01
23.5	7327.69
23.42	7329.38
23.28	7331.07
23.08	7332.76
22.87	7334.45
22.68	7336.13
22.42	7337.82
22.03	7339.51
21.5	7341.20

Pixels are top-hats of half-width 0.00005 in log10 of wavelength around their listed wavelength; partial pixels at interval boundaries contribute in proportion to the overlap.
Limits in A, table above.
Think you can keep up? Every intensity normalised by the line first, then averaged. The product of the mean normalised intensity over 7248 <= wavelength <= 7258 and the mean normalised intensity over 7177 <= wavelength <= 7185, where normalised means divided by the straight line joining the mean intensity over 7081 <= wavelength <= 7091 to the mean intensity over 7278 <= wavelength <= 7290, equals 1.01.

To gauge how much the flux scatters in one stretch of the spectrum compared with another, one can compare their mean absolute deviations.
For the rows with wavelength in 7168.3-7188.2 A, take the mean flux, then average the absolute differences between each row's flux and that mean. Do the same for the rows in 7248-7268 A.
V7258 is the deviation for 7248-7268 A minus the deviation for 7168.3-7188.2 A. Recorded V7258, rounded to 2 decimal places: 0.12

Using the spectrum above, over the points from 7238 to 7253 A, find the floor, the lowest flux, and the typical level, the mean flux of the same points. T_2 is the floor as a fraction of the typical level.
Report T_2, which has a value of 0.978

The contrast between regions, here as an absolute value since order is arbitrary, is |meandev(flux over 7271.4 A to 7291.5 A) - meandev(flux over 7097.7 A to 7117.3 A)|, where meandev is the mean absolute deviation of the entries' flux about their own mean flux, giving 0.27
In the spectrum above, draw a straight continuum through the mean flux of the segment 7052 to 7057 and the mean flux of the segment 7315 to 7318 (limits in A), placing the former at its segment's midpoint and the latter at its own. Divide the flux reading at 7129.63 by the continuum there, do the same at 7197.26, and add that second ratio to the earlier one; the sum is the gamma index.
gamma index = 1.94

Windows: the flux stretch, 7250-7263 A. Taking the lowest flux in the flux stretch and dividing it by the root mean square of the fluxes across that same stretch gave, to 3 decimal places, 0.989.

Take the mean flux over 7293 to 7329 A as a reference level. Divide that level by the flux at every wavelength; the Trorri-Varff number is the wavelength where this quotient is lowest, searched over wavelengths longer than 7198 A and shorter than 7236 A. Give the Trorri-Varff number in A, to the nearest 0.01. 7235.48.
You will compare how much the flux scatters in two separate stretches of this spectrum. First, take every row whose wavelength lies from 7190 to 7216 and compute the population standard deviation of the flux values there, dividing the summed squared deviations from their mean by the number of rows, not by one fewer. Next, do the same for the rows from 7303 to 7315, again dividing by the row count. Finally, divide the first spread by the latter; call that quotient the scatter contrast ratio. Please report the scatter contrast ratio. 0.30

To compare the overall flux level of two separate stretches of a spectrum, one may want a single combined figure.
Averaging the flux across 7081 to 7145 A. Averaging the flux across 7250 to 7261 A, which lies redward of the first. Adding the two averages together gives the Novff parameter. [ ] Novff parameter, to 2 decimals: 43.94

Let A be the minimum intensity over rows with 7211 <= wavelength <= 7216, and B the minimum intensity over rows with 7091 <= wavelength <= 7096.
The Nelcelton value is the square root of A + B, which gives 6.570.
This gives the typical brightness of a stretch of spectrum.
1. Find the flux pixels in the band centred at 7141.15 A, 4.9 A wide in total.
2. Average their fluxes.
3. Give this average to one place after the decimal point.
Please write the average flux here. 21.8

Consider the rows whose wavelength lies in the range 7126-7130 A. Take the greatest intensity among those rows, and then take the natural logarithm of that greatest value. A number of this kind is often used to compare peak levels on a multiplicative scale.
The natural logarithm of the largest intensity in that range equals 3.09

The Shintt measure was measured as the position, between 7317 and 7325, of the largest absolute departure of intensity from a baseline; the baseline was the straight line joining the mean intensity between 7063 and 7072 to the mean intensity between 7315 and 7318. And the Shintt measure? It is 7324.32 A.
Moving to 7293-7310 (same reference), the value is 7304.11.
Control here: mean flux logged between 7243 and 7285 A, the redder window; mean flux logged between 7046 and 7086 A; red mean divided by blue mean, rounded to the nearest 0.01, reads 0.99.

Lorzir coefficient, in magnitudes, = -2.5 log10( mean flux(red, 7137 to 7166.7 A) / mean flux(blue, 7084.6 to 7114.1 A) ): -0.014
